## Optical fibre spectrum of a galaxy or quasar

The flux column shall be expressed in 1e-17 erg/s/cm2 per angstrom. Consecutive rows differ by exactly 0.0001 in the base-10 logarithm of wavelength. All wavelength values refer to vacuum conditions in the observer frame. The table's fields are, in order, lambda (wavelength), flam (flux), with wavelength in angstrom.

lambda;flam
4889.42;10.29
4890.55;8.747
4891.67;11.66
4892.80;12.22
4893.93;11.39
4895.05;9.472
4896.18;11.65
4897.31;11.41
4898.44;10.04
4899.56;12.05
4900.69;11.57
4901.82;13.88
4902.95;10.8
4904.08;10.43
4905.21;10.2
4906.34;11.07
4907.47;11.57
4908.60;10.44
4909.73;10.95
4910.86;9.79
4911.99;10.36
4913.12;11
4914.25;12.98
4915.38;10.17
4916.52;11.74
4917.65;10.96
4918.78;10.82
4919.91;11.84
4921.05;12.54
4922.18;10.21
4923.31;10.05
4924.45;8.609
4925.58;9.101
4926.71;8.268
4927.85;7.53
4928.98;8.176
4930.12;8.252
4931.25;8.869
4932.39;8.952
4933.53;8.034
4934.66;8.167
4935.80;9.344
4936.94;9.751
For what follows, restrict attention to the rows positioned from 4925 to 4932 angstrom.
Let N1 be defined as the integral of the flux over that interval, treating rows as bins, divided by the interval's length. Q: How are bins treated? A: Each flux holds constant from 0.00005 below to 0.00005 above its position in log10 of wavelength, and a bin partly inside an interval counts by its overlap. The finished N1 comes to 8.4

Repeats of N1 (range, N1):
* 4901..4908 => 11.3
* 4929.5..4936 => 8.6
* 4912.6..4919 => 11.3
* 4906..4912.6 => 10.7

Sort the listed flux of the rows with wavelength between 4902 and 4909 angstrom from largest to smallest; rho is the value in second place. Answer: 11.07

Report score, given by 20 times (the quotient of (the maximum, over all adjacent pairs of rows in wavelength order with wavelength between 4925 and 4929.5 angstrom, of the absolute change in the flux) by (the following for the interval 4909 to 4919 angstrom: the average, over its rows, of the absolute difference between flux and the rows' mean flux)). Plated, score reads 27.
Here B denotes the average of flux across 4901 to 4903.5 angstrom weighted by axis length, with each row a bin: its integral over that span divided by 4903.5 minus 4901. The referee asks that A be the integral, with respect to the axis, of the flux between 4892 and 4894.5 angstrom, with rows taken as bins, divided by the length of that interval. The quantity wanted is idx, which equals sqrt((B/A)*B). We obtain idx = 3.6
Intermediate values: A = 11.8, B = 12.3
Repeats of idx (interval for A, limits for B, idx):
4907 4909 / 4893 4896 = 3.3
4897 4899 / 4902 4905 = 3.4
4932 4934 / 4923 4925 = 3.2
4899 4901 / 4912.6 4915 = 3.5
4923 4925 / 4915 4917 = 3.6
